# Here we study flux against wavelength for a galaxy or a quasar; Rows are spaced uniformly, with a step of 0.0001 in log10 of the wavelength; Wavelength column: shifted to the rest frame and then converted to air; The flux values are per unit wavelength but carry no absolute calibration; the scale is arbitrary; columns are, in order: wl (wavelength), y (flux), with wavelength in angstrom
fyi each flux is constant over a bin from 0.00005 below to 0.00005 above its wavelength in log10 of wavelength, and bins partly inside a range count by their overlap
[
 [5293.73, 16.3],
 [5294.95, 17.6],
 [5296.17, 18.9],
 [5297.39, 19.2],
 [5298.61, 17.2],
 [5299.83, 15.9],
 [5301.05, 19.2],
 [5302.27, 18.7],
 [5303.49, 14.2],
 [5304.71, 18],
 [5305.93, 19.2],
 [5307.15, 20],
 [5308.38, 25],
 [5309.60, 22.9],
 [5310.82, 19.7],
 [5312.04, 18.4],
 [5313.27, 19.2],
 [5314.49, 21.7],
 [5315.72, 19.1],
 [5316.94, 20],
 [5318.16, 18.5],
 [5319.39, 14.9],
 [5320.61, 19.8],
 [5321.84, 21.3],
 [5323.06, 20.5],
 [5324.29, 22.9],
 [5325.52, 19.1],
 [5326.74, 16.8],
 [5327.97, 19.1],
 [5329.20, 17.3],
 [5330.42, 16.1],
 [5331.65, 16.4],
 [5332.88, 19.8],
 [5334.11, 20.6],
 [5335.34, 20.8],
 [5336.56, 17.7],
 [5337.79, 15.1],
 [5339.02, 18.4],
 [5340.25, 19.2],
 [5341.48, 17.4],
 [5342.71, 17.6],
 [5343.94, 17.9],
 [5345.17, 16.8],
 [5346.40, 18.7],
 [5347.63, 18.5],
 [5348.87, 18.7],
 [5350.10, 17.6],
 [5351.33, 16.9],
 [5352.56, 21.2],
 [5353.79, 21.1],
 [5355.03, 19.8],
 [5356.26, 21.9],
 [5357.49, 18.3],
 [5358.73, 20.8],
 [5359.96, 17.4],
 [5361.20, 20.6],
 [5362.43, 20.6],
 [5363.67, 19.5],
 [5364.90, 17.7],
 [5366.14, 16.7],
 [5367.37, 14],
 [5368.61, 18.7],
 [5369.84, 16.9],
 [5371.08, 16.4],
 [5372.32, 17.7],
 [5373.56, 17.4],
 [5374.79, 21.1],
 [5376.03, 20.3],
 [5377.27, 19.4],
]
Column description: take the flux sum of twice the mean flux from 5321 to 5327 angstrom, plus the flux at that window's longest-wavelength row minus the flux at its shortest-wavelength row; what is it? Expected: 36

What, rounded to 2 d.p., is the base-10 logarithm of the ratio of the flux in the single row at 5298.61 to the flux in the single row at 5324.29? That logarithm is -0.12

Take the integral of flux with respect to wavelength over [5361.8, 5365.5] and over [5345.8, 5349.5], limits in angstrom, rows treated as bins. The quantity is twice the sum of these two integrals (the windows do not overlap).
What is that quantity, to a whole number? 280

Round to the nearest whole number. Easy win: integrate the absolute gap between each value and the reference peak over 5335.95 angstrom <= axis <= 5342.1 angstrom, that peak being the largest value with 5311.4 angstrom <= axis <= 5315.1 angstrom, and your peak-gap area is 25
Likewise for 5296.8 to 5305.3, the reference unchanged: 36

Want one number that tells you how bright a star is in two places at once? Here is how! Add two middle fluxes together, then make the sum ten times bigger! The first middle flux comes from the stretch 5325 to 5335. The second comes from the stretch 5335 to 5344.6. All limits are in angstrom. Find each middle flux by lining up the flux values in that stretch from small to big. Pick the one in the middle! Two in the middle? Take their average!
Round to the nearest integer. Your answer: 360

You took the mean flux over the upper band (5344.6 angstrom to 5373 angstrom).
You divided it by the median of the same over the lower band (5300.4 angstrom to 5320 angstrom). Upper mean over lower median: 0.966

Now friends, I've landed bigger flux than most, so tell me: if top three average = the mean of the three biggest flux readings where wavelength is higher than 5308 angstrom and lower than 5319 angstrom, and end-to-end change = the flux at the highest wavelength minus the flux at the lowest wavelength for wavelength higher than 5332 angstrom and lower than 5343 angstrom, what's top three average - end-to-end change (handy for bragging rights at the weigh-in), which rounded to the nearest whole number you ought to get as 25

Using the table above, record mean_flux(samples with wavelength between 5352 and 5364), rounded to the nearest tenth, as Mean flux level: 20.1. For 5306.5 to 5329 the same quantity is 19.9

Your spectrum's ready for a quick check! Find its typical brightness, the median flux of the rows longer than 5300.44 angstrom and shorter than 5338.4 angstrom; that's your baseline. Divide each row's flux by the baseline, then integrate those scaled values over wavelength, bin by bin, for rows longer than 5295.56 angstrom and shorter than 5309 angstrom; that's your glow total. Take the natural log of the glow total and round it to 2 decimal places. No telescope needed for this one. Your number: 2.57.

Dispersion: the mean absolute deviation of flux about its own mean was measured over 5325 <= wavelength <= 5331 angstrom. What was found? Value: 1.14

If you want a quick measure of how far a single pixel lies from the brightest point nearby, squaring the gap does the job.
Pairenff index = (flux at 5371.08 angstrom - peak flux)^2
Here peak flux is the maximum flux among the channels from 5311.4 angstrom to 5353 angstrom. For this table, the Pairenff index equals 42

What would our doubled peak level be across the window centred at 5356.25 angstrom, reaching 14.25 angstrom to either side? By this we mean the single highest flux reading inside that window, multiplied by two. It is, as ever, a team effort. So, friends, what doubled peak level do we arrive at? 44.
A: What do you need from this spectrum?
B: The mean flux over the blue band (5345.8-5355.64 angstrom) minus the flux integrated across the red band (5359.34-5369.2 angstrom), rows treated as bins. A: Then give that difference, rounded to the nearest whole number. -160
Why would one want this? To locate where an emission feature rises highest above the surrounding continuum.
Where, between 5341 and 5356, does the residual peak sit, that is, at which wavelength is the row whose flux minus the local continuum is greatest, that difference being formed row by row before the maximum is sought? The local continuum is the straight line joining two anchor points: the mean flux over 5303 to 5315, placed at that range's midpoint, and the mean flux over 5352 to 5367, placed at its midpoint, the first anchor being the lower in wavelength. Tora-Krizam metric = 5352.56 angstrom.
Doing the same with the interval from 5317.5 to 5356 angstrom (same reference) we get 5324.29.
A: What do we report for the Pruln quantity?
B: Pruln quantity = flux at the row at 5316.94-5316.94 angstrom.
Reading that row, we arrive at 20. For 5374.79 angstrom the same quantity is 21.1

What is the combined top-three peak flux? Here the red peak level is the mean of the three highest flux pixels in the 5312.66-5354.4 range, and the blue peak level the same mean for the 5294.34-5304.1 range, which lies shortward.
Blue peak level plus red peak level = 41.1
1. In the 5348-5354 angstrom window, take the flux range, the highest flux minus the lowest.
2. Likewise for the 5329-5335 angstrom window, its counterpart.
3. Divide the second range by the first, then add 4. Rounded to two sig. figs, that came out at 5.0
